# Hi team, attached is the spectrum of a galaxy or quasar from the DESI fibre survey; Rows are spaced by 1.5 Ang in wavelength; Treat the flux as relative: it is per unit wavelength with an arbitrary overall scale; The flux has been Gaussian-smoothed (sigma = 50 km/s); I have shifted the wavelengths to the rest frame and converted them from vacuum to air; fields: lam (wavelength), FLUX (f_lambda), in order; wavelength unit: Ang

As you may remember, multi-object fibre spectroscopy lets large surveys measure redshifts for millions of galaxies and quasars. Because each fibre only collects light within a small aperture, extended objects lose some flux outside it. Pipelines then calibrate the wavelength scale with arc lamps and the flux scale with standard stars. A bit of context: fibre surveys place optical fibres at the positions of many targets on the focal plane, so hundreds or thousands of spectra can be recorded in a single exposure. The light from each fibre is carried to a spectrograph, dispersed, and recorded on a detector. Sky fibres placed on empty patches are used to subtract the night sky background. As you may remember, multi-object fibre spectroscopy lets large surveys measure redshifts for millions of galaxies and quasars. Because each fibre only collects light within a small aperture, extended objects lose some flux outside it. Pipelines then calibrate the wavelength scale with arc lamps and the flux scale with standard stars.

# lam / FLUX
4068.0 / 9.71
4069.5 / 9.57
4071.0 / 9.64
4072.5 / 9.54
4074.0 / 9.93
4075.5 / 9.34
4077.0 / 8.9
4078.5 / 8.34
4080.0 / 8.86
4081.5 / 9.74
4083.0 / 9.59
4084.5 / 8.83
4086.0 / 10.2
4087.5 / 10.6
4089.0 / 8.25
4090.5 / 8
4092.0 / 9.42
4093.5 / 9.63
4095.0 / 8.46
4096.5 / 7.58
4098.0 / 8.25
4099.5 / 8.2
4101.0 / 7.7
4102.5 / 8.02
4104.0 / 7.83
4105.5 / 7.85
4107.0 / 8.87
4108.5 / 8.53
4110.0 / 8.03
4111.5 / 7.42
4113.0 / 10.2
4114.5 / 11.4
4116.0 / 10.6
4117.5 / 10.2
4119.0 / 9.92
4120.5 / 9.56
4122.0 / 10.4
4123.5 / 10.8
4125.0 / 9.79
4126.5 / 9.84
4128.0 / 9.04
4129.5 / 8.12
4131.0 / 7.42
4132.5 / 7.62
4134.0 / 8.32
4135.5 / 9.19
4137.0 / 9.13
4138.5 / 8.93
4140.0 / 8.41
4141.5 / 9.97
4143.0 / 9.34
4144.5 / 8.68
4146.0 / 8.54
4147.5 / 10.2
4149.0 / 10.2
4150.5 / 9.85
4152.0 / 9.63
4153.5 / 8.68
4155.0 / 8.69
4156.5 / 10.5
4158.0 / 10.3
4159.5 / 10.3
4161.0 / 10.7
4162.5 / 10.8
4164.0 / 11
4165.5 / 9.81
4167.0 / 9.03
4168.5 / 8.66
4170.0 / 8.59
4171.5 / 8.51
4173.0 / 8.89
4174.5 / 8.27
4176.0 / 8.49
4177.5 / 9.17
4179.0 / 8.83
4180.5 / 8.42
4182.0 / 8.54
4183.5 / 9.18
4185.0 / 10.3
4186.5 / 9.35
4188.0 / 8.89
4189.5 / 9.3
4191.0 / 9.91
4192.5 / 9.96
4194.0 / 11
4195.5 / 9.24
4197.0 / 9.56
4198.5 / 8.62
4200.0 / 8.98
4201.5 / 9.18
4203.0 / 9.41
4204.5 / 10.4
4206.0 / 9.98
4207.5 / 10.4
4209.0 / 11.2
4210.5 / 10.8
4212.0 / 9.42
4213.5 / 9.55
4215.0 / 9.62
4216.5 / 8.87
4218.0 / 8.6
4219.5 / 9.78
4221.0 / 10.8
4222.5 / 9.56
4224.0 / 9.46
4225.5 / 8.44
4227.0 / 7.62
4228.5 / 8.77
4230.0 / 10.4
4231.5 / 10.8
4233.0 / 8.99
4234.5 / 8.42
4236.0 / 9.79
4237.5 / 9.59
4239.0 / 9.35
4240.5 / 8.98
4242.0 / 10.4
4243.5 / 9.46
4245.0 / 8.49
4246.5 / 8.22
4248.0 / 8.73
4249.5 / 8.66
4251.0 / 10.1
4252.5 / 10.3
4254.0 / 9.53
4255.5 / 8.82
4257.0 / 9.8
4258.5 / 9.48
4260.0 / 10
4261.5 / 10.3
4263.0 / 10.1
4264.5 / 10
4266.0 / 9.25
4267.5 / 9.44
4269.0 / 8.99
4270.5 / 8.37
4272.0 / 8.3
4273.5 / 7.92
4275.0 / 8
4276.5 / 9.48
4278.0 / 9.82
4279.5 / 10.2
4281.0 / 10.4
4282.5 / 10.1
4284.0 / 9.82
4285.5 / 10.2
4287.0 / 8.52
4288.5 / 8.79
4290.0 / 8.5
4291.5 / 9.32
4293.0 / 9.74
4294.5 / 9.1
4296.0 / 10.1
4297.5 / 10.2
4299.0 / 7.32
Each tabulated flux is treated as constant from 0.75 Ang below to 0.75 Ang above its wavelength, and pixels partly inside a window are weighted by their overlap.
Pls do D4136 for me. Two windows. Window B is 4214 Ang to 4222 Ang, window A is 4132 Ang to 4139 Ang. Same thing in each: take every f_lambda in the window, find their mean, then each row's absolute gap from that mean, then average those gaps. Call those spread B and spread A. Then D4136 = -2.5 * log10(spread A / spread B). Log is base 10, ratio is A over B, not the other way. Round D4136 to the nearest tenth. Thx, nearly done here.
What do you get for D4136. 0.2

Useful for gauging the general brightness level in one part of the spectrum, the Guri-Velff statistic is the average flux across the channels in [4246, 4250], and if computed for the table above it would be 8.5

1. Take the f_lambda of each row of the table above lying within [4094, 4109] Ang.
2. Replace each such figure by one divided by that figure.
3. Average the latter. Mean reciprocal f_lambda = 0.123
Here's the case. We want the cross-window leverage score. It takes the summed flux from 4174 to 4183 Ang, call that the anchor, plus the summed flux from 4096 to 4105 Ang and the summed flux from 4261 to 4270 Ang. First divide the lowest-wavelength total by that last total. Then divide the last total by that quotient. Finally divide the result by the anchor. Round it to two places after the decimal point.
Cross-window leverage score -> 1.37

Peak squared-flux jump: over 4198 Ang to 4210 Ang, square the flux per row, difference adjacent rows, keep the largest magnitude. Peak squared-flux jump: 20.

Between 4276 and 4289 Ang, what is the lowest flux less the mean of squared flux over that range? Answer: -86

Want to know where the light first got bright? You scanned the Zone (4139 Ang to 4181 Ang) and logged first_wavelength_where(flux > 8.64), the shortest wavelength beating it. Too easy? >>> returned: 4141.5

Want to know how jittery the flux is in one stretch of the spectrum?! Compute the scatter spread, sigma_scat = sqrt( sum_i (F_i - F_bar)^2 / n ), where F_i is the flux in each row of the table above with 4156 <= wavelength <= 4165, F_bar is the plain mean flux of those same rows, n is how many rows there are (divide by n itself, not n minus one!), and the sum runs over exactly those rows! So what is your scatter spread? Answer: 0.26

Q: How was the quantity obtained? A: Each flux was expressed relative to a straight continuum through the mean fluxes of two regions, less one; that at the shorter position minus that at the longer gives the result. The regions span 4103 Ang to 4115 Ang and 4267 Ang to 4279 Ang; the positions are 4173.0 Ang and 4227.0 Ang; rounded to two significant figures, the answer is 0.15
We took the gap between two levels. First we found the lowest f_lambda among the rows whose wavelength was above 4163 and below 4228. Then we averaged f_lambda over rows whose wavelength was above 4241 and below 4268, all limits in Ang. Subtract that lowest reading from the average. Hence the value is 1.9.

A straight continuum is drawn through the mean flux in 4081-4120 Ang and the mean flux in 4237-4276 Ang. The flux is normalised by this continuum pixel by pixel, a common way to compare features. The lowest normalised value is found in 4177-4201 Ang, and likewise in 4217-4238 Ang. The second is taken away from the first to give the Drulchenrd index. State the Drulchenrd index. 0.10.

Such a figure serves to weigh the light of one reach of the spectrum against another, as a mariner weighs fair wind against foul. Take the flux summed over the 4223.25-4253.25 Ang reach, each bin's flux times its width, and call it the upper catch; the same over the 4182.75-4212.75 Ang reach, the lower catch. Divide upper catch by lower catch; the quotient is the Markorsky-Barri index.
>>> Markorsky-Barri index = 0.95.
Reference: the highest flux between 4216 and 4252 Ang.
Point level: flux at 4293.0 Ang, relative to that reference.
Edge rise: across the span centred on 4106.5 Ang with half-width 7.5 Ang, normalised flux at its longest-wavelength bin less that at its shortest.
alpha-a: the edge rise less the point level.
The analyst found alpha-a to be -0.72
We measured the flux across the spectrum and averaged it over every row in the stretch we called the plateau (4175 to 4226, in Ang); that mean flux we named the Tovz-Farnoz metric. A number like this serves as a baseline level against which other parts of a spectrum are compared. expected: 9.51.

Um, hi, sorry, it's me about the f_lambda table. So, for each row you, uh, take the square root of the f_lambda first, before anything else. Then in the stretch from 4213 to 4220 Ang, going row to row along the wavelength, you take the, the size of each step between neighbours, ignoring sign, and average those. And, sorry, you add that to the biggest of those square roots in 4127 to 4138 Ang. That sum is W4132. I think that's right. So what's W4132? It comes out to 3.13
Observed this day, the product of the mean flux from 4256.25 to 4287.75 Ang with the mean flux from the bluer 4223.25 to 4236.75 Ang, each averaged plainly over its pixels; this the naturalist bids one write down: 86.8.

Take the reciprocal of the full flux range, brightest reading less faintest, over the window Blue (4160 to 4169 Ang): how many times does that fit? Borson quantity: 0.43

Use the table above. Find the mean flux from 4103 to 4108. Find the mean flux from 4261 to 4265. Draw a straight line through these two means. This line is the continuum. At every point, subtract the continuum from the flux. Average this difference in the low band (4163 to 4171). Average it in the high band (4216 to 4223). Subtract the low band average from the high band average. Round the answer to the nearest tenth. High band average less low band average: -0.5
